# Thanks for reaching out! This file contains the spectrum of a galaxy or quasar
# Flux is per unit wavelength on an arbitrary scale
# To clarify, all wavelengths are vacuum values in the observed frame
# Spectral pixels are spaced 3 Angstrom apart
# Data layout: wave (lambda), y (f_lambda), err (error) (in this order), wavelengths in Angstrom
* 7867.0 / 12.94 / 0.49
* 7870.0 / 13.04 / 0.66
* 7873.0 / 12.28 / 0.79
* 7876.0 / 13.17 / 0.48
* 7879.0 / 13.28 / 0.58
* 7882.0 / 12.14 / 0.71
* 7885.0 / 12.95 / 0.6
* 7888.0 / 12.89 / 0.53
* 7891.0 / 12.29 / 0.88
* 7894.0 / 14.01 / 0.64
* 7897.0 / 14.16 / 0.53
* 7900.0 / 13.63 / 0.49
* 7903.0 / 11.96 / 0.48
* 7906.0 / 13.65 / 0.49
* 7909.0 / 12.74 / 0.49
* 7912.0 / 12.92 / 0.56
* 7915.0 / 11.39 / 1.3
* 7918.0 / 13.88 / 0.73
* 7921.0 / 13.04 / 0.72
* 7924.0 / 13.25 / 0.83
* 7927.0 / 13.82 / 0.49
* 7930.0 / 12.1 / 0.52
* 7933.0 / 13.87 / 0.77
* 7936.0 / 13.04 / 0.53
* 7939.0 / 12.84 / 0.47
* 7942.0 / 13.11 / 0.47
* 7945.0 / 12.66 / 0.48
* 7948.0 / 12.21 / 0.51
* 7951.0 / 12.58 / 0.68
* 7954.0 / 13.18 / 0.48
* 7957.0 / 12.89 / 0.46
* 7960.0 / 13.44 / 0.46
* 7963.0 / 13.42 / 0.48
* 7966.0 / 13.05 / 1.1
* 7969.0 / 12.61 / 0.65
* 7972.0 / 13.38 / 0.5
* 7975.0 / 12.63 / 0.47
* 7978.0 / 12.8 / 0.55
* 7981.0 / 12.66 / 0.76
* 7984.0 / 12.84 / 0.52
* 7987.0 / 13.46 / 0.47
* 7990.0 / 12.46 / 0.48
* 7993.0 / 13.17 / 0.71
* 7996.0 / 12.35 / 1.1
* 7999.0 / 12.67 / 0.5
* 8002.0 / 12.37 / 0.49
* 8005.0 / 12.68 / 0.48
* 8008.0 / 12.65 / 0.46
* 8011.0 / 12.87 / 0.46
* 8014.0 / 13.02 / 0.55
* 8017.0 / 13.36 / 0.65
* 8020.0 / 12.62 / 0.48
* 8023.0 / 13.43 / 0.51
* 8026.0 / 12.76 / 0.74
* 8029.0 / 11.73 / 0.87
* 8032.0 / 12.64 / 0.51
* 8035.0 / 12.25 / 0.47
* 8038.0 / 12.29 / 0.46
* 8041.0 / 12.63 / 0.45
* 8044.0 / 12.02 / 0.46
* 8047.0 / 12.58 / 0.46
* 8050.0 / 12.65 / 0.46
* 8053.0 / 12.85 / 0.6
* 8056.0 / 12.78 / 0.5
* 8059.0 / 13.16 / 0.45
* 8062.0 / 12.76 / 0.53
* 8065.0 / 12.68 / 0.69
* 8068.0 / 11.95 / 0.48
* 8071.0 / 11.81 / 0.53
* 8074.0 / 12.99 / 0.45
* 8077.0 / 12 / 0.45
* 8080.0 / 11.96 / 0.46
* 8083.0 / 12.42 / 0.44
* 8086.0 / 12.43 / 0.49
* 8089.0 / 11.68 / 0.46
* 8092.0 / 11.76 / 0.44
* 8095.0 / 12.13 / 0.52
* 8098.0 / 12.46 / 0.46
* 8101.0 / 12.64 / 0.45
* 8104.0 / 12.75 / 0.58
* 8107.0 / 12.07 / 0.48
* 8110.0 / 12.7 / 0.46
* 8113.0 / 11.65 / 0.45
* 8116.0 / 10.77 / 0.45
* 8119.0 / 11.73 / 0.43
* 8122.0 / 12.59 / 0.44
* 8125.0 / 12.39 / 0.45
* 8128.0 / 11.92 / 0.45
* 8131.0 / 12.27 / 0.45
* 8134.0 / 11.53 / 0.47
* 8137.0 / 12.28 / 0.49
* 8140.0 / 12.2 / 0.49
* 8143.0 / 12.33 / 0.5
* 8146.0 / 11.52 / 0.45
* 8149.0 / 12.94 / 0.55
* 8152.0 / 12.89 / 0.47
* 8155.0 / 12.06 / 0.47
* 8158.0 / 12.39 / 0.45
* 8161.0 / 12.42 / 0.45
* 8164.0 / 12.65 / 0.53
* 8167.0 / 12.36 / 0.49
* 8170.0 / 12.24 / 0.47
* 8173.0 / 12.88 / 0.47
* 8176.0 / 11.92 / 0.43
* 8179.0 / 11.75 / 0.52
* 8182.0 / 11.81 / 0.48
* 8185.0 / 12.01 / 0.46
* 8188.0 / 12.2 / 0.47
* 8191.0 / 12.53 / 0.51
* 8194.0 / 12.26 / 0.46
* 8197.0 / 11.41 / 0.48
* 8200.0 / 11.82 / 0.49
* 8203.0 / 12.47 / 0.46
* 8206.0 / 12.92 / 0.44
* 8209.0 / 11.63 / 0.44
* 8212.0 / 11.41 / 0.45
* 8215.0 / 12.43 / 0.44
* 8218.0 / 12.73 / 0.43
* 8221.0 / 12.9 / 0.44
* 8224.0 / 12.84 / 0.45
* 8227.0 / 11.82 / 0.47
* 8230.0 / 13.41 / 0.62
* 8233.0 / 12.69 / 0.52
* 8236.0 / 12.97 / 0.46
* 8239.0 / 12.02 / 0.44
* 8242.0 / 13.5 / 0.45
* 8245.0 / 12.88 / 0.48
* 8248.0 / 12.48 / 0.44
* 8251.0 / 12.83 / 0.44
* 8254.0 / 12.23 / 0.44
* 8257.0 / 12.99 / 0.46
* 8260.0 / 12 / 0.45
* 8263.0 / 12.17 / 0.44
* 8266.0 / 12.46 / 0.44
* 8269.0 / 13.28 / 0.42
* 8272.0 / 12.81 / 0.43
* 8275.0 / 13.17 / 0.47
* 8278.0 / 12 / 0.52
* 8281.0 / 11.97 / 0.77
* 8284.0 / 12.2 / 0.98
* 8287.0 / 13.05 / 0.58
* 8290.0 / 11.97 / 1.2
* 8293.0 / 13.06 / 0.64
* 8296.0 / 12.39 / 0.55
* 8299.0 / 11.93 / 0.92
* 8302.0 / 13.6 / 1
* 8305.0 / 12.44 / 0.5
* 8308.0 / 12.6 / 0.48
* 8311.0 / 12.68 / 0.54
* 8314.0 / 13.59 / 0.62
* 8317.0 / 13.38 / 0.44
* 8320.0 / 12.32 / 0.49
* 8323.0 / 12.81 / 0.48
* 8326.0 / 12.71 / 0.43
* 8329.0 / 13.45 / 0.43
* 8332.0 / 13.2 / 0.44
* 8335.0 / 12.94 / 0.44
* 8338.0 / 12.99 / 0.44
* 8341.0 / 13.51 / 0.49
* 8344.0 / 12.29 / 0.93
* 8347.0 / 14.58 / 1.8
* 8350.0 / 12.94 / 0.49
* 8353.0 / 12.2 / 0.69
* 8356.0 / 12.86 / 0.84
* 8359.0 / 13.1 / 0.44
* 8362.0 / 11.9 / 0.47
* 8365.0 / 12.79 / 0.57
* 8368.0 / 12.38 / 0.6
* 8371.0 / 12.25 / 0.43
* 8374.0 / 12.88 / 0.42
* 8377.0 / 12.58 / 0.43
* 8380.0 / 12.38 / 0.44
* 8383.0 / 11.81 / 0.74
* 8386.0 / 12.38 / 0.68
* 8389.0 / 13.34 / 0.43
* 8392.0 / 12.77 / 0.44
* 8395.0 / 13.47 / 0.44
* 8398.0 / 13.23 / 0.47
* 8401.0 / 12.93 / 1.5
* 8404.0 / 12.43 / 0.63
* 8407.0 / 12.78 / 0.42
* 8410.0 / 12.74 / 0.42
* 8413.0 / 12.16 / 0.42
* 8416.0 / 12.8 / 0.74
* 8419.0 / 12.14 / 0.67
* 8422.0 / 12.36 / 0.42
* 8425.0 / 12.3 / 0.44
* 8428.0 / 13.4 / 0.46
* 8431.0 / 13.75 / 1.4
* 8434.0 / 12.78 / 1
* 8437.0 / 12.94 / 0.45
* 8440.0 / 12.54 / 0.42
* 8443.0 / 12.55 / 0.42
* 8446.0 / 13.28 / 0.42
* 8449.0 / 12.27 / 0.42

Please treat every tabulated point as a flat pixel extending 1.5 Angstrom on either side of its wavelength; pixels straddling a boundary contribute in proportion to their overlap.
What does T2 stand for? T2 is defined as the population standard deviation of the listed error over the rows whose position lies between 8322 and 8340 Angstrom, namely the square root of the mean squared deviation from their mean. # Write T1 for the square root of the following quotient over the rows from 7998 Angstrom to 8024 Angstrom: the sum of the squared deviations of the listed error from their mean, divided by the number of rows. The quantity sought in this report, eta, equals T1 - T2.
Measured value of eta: 0.04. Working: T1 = 0.056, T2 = 0.02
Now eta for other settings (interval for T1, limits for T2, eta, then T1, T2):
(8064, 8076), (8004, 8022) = 0.02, 0.093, 0.07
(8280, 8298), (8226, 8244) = 0.17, 0.234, 0.06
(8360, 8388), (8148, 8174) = 0.08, 0.114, 0.03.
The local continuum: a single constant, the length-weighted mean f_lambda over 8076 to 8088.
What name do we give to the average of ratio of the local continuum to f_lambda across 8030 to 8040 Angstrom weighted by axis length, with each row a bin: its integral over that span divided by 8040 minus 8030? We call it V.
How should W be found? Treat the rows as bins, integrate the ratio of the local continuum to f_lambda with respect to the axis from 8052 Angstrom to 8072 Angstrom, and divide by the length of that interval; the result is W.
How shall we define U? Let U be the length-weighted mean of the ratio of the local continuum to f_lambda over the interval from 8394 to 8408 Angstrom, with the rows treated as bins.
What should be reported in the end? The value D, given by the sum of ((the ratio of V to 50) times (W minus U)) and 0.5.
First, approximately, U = 0.941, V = 0.99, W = 0.970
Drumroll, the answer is 0.501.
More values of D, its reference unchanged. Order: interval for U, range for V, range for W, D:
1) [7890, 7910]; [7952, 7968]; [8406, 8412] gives 0.501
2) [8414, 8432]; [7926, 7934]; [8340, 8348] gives 0.499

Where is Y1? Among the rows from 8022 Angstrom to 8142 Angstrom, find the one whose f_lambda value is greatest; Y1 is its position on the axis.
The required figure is 8023.0 Angstrom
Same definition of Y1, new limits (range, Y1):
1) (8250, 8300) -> 8269.0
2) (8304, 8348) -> 8347.0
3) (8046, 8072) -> 8059.0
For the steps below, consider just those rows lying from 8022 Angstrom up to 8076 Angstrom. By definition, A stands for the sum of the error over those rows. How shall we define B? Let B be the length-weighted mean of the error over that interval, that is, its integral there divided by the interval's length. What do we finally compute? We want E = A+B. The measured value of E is 10.2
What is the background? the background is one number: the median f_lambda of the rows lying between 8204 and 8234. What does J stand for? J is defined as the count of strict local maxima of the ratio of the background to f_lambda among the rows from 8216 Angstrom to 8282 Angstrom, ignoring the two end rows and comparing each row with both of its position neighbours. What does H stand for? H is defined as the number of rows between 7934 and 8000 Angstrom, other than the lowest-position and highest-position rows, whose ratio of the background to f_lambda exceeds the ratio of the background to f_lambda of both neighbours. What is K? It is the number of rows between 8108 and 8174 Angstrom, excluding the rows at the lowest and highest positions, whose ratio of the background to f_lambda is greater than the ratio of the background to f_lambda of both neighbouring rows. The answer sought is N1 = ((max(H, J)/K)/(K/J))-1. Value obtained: 0.1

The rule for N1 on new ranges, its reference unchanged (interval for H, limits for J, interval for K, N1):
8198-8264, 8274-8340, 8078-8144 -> 0.4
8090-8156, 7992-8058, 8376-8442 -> 0.0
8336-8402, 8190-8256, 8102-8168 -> -0.3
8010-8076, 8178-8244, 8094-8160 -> -0.4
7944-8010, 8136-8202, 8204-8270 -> 0.0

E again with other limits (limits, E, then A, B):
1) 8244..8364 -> 24.5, 24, 0.599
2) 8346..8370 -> 6.6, 6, 0.709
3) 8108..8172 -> 10.3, 10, 0.470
